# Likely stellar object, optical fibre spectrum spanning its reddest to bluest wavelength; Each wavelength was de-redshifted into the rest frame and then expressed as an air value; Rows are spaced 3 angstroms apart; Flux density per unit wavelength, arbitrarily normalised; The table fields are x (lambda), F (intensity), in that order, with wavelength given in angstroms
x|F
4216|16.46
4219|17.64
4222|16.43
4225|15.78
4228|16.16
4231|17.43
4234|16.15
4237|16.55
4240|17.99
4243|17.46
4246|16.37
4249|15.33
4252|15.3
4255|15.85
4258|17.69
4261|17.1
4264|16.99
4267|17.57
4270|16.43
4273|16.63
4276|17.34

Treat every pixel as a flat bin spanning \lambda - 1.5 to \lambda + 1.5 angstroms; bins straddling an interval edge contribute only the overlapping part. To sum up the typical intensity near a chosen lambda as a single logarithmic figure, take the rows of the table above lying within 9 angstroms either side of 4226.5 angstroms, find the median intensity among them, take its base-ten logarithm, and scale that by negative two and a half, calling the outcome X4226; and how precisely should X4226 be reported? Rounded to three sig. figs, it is -3.03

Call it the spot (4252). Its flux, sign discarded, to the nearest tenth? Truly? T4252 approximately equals 15.3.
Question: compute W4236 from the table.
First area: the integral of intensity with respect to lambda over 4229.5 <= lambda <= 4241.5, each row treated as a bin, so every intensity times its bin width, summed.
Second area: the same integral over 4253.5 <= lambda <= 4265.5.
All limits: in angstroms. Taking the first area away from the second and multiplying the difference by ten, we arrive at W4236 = -15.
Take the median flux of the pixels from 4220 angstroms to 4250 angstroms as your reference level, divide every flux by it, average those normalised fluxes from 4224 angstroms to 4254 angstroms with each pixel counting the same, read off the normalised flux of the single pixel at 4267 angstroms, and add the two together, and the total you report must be 2.07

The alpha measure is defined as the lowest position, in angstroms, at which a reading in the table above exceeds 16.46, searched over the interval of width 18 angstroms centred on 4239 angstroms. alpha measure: 4231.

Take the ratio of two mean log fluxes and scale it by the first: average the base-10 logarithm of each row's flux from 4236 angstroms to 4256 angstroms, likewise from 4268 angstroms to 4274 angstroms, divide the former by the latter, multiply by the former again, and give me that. 1.21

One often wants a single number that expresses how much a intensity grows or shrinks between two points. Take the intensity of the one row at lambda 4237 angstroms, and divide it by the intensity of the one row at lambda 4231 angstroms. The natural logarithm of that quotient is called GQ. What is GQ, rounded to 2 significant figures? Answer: -0.052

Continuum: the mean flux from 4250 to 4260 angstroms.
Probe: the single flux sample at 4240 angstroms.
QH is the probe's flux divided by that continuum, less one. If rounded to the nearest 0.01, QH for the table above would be 0.11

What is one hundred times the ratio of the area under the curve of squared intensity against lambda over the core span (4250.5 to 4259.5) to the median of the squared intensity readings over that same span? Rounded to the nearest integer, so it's 953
